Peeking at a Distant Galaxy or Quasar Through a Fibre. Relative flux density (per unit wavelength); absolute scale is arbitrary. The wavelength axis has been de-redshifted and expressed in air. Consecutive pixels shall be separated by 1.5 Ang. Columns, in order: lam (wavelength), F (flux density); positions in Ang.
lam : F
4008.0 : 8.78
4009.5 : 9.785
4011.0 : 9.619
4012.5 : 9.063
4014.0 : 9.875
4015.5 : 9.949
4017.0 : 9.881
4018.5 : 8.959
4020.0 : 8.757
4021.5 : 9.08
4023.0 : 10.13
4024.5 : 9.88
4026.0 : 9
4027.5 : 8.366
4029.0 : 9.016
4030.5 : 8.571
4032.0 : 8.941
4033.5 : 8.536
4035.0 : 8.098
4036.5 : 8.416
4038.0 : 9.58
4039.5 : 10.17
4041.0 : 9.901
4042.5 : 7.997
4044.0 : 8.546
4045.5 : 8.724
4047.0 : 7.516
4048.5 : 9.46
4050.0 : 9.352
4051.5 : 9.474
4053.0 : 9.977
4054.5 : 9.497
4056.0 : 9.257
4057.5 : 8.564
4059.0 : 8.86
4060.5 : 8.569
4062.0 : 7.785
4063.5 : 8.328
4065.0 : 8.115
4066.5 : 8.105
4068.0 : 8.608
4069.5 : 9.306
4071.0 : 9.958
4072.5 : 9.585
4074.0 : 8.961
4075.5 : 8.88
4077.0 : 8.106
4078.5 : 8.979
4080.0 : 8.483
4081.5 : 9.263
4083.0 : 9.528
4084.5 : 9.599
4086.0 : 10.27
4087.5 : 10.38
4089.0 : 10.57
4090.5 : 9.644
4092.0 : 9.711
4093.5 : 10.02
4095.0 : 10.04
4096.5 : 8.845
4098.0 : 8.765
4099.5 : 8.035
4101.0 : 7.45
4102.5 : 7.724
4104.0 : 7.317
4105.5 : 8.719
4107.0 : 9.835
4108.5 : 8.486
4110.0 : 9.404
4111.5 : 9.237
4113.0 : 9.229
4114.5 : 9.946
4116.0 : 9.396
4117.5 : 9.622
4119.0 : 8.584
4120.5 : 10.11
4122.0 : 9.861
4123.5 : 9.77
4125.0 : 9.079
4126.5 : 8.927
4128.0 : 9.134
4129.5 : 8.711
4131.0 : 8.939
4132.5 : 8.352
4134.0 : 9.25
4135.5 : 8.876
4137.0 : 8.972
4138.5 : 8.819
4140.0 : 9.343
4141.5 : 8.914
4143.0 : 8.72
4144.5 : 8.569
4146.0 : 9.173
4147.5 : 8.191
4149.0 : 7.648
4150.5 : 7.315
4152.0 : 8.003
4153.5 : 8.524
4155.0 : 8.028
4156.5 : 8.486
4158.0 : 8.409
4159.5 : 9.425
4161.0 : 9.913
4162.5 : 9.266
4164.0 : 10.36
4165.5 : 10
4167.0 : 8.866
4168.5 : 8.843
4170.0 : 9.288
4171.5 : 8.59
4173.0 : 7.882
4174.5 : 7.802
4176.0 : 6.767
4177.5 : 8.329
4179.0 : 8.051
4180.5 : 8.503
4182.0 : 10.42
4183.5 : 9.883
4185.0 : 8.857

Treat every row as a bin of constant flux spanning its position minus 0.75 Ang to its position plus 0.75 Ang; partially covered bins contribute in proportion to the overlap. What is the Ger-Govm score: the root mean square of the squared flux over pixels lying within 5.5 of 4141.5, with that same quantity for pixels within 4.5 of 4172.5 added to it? 149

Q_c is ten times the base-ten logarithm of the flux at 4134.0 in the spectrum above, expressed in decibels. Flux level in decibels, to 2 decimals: 9.66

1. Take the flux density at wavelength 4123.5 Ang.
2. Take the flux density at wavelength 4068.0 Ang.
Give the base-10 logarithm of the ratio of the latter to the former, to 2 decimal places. -0.05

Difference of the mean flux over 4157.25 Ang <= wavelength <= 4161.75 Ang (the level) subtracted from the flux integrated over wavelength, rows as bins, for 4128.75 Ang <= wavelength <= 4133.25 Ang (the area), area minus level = 29.8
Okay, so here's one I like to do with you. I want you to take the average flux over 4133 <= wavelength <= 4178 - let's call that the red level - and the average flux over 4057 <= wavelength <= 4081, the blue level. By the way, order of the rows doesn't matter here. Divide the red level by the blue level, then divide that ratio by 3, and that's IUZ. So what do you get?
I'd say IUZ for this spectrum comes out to 0.333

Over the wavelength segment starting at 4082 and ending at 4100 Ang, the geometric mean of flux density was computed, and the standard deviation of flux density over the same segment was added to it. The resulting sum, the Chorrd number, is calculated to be 10.3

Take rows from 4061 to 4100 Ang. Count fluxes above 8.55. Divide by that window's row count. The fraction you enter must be 0.73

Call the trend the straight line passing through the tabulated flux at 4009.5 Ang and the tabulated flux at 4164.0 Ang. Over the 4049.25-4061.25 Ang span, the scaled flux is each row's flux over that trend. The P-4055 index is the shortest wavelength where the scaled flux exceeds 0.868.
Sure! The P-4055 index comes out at 4050.0 Ang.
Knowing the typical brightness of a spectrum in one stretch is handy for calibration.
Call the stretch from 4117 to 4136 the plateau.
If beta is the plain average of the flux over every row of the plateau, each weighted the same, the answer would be 9.17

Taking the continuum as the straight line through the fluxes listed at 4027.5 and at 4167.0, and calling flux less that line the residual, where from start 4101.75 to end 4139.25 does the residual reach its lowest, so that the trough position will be 4104.0 Ang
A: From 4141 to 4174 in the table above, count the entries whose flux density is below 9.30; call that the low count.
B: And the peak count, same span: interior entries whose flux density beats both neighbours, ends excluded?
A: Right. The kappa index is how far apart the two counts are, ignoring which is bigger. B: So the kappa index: 12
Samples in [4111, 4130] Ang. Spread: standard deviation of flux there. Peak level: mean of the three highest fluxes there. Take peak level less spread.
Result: 9.5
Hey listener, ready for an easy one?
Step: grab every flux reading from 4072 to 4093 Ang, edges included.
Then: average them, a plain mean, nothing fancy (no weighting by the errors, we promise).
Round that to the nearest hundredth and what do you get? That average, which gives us 9.43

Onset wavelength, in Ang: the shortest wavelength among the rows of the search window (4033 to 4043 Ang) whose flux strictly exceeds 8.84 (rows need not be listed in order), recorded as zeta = 4038.0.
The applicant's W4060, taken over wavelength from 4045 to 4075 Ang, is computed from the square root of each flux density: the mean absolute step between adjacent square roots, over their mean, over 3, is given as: 0.010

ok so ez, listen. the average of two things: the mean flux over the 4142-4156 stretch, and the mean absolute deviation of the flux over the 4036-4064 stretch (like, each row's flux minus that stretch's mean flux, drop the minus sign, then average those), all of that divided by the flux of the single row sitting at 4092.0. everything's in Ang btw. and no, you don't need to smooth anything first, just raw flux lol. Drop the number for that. 0.46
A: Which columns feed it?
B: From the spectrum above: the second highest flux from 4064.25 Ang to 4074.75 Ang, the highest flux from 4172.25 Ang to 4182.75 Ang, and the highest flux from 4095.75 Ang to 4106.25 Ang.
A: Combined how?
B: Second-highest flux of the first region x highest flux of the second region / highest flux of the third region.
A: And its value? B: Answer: 11.29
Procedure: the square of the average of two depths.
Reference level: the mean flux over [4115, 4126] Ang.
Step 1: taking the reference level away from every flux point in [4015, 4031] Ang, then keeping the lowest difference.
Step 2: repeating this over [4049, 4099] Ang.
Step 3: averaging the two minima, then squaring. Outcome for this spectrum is 2.0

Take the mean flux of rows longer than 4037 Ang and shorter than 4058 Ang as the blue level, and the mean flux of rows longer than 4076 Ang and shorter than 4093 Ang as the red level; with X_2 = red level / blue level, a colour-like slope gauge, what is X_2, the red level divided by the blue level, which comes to 1.04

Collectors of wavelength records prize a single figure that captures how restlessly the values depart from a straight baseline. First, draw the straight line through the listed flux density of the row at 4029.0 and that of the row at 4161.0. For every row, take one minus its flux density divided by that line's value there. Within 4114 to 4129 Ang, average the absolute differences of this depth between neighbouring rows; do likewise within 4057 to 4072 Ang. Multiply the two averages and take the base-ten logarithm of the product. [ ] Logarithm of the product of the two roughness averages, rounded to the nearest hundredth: -2.58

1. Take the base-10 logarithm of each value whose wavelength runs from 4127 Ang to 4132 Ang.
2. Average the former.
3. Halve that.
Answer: 0.475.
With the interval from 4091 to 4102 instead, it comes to 0.475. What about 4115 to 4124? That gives 0.490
